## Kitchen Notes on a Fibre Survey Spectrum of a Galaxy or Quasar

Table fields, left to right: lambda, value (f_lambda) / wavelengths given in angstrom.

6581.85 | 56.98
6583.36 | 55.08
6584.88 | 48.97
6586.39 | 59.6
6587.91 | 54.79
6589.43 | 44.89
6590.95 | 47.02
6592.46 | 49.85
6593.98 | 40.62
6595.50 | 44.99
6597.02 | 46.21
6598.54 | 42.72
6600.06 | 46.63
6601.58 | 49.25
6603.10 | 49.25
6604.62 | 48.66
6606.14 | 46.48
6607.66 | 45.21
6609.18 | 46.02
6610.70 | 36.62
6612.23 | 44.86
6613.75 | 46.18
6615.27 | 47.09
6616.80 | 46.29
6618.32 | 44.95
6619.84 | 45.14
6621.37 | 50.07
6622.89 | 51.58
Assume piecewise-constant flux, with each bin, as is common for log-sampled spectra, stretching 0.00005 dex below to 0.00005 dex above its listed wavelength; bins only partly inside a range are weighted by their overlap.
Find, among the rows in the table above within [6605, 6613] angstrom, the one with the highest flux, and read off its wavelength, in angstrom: 6606.14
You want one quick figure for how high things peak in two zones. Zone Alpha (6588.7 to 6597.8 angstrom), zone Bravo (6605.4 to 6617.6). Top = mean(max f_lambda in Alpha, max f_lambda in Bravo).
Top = 48.5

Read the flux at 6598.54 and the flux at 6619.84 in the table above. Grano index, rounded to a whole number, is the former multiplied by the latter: 1928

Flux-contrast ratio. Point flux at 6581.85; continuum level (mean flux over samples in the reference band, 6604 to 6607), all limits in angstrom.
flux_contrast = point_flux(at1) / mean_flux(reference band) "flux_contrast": 1.20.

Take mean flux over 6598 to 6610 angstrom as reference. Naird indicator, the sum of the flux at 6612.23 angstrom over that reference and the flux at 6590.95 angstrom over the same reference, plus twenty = 22.0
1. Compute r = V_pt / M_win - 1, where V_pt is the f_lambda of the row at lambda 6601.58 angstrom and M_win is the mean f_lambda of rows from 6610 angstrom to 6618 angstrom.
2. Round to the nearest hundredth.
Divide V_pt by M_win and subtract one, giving 0.11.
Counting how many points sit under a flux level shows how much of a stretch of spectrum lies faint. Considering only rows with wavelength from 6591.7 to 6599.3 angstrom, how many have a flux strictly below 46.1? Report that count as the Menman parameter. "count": 3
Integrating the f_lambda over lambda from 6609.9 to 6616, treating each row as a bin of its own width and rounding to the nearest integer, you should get 266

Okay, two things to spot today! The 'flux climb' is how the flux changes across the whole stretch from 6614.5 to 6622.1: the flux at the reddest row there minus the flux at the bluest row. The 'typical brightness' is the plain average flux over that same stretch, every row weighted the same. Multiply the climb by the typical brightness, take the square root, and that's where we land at 11.8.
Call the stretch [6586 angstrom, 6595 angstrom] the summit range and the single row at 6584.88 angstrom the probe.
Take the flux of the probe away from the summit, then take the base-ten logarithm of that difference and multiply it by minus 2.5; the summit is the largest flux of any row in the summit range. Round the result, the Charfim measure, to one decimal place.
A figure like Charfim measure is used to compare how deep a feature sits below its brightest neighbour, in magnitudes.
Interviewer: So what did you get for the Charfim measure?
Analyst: -2.6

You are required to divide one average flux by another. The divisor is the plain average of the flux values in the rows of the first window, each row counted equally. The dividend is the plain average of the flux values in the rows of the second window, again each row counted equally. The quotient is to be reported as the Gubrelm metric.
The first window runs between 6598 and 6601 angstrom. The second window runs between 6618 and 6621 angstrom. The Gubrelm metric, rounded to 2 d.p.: 1.01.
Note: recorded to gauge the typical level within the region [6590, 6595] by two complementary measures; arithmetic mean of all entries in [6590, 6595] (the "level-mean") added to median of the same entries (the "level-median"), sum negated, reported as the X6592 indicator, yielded -93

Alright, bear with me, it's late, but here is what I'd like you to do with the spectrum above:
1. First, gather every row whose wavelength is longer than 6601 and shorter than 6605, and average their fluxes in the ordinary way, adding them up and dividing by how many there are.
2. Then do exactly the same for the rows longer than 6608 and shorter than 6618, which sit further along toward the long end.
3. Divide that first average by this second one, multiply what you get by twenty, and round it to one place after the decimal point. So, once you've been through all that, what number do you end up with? 22.0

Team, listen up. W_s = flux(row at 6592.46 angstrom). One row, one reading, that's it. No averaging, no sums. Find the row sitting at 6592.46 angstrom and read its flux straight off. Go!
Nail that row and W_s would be 49.85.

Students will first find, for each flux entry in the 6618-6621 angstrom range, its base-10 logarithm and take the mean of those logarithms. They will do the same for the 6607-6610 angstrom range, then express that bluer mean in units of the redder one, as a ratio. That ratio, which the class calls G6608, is 1.00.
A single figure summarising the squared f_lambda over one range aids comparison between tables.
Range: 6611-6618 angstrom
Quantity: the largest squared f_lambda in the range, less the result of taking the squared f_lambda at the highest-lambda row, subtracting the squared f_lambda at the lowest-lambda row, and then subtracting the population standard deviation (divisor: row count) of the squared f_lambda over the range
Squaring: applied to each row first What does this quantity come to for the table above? 2161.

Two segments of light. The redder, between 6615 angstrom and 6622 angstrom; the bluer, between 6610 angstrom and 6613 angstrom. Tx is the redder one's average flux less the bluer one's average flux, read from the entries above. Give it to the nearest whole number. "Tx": 6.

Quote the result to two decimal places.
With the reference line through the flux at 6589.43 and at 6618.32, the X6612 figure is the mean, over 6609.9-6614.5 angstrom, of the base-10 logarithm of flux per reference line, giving -0.03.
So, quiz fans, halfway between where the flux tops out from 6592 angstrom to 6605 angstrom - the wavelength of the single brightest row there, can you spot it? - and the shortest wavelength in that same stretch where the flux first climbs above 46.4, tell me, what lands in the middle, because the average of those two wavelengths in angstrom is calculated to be 6592.5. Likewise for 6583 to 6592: 6584.9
